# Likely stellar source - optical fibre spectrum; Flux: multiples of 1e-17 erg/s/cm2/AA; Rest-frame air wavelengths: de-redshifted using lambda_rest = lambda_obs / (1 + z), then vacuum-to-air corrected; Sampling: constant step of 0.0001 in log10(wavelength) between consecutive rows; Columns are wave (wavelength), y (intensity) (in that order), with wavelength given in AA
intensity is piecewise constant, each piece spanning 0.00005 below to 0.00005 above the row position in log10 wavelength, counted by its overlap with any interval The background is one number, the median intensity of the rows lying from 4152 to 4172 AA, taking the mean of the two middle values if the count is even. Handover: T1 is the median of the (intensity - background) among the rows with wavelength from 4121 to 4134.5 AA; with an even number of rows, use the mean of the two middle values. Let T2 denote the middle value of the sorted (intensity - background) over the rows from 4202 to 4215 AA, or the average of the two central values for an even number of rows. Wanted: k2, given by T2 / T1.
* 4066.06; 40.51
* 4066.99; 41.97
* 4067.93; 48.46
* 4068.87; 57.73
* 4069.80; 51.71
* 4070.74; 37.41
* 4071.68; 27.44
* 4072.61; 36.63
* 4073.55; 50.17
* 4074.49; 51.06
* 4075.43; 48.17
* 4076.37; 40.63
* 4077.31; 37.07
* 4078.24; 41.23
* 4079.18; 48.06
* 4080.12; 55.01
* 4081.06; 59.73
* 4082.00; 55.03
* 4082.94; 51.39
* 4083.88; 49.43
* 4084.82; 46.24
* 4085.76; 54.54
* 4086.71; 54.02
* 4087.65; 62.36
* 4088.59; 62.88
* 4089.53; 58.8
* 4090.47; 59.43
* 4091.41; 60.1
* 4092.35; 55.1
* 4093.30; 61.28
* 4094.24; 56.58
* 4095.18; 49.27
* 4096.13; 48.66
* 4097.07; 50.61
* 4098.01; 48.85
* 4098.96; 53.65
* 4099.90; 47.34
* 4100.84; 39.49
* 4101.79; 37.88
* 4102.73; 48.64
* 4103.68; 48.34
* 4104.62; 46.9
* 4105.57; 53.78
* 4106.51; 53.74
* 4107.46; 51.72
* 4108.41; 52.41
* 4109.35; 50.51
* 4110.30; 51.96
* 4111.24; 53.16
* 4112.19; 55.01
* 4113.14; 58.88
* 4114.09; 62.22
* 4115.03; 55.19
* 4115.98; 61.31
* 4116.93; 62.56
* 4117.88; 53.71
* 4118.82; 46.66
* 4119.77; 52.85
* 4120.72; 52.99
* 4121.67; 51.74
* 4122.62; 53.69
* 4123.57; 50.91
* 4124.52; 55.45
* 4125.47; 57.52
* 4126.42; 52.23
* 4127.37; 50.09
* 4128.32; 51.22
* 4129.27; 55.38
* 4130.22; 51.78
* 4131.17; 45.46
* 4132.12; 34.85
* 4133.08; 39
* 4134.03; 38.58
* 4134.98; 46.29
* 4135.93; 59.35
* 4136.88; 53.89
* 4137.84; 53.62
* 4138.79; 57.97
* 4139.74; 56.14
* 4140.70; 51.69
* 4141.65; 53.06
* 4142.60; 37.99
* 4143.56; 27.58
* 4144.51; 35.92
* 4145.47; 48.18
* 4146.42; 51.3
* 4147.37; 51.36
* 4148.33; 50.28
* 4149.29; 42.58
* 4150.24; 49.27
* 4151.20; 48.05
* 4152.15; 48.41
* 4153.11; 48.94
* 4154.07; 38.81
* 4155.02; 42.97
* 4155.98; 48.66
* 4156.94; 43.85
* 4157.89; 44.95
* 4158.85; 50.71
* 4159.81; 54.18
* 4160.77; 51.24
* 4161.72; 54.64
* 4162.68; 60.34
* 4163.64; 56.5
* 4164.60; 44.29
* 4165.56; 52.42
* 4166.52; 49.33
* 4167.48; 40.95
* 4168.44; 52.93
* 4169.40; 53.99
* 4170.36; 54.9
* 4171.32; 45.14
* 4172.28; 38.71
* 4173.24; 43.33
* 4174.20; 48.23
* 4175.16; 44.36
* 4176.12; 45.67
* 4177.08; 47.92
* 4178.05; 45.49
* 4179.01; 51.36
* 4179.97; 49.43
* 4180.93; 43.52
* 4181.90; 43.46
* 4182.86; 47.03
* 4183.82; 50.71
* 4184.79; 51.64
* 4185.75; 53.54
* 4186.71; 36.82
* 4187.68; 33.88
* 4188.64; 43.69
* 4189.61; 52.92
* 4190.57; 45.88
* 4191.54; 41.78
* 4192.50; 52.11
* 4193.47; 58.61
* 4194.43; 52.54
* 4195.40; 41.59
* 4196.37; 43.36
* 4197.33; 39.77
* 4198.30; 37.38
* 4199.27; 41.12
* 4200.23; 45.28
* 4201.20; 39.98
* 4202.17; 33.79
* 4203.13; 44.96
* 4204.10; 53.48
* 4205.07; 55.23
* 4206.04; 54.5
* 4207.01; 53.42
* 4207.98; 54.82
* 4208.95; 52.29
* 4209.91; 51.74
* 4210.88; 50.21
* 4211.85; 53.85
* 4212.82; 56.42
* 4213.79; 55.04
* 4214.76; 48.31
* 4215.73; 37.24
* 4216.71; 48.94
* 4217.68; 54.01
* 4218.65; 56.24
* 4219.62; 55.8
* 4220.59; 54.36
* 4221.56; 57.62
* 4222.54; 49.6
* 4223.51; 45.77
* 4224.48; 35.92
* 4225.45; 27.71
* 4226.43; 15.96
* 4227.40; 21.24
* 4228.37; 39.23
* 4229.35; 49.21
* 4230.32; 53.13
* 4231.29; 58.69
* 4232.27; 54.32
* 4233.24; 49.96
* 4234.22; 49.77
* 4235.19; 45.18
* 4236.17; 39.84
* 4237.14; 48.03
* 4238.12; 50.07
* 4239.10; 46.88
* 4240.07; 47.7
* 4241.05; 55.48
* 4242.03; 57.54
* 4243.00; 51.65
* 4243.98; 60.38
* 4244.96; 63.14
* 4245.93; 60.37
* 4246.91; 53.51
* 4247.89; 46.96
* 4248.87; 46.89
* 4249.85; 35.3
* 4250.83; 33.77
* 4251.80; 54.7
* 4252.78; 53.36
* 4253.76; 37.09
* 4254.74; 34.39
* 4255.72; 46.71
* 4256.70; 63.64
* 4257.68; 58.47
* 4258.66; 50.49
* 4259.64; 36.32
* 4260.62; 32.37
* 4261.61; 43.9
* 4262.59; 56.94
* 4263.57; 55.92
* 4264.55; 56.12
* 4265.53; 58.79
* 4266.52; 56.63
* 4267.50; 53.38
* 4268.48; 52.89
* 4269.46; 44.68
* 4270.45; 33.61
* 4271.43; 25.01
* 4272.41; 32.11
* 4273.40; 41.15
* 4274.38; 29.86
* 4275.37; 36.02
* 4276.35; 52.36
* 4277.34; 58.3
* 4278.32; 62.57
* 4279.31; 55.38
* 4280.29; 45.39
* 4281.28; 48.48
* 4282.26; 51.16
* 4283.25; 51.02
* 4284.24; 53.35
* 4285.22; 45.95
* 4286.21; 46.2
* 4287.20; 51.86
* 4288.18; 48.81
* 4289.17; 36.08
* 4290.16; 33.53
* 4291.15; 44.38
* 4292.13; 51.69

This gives 1.9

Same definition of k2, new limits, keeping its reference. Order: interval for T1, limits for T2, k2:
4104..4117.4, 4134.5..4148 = 0.5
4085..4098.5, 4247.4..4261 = -0.4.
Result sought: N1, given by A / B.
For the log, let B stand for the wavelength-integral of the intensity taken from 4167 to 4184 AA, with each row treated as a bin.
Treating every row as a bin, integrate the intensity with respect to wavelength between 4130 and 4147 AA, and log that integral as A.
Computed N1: 1.00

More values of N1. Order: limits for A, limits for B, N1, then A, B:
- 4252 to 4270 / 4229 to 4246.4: 0.98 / 893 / 911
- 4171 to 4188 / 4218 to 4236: 0.95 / 777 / 819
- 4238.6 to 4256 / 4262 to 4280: 1.00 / 857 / 861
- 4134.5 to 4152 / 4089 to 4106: 0.97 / 850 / 874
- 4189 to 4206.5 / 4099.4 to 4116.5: 0.92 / 810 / 883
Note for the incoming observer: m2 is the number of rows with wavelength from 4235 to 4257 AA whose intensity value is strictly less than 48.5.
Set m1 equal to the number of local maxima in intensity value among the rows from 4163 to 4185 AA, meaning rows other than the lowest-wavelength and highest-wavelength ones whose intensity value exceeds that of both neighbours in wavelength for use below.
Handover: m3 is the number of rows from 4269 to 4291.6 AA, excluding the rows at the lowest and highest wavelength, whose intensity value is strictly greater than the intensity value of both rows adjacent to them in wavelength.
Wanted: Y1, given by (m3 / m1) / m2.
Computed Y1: 0.08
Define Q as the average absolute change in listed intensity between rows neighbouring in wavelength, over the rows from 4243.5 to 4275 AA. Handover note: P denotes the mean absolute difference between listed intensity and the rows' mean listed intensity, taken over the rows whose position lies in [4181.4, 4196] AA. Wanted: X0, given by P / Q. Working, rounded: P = 5.7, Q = 7.2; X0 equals 0.8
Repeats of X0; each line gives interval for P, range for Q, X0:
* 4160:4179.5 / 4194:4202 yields 1.0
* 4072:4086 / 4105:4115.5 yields 2.3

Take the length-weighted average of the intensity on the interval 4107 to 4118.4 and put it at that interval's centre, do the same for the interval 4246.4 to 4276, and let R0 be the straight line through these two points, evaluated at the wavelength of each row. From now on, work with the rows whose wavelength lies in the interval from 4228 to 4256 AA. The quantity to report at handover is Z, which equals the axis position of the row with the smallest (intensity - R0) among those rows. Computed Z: 4250.83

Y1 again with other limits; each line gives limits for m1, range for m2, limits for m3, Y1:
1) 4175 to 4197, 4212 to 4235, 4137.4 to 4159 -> 0.15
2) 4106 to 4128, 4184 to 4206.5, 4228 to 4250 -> 0.05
